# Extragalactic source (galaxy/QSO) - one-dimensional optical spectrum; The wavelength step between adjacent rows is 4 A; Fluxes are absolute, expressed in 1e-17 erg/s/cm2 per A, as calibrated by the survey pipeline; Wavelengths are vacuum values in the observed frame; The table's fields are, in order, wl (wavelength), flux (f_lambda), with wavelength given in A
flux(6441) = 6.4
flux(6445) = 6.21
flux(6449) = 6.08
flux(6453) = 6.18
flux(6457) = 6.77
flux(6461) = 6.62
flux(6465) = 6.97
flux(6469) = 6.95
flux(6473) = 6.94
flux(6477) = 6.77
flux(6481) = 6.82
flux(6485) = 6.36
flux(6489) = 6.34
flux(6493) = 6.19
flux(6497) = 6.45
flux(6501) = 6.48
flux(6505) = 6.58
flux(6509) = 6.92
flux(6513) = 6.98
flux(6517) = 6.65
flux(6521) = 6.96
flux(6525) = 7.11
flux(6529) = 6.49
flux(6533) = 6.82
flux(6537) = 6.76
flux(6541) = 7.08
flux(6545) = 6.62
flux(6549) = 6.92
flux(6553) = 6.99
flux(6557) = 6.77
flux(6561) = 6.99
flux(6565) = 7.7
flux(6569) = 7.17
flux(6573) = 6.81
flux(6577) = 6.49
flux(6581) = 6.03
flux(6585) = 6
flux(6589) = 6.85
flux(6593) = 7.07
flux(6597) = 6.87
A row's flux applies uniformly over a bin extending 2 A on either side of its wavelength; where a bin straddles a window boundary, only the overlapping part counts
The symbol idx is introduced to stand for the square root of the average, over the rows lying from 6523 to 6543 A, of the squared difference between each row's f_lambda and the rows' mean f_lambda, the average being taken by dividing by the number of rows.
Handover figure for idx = 0.23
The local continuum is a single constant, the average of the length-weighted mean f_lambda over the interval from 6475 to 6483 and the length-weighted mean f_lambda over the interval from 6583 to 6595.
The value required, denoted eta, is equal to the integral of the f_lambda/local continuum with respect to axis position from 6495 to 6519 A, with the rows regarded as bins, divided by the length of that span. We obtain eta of 0.99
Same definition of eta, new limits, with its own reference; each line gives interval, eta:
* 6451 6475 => 1.00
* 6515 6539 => 1.01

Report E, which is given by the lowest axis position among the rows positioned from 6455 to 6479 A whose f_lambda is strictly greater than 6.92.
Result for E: 6465 A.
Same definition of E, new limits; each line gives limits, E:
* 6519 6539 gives 6521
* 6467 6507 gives 6469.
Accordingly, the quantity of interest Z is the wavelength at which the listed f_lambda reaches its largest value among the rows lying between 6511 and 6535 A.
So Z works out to 6525 A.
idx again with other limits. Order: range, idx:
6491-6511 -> 0.24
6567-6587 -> 0.45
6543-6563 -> 0.14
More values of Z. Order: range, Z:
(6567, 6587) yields 6569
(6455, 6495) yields 6465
